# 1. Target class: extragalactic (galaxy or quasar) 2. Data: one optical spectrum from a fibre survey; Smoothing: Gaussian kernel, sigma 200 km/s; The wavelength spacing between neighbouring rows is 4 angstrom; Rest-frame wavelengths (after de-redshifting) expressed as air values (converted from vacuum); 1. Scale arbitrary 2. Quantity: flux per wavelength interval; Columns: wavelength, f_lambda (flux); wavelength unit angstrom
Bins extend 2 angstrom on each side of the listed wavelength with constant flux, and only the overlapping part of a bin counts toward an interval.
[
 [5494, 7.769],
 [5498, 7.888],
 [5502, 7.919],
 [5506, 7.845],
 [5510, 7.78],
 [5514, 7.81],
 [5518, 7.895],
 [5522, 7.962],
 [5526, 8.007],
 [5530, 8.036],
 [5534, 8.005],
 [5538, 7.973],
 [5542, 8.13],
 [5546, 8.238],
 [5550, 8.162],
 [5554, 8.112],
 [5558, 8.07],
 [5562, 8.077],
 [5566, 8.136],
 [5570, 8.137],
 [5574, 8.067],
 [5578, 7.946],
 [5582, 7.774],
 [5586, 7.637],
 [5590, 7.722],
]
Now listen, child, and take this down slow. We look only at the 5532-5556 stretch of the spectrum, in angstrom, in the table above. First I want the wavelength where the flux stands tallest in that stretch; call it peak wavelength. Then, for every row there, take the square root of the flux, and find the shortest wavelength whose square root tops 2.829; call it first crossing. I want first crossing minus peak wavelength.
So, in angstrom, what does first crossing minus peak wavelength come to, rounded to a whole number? -12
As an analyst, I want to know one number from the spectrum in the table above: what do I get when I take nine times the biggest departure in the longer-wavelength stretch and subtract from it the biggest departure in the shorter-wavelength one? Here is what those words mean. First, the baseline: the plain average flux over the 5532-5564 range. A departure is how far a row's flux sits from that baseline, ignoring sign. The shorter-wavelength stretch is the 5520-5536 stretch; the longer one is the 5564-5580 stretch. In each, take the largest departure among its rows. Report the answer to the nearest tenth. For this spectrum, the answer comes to 1.2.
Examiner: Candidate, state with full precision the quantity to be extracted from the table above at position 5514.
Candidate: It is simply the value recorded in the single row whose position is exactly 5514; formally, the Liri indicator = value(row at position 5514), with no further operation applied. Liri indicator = 7.81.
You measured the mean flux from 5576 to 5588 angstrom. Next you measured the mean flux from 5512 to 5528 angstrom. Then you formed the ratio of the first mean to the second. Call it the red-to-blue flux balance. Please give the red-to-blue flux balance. 0.98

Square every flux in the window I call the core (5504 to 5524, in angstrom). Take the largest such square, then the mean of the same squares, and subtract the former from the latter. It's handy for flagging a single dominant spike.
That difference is -1.63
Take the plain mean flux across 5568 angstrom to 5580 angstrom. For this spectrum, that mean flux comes 8.05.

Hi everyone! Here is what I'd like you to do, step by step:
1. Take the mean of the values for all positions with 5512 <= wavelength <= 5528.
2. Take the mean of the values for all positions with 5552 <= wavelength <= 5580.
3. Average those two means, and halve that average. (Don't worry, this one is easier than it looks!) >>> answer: 4.00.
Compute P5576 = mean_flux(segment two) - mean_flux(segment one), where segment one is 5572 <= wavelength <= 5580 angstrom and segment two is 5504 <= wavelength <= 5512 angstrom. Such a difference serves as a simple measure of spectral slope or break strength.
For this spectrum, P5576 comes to -0.19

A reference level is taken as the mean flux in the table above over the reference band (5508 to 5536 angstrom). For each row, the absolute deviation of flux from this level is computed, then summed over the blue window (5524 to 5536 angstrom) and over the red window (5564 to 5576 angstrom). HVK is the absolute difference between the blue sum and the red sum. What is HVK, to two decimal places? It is 0.29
